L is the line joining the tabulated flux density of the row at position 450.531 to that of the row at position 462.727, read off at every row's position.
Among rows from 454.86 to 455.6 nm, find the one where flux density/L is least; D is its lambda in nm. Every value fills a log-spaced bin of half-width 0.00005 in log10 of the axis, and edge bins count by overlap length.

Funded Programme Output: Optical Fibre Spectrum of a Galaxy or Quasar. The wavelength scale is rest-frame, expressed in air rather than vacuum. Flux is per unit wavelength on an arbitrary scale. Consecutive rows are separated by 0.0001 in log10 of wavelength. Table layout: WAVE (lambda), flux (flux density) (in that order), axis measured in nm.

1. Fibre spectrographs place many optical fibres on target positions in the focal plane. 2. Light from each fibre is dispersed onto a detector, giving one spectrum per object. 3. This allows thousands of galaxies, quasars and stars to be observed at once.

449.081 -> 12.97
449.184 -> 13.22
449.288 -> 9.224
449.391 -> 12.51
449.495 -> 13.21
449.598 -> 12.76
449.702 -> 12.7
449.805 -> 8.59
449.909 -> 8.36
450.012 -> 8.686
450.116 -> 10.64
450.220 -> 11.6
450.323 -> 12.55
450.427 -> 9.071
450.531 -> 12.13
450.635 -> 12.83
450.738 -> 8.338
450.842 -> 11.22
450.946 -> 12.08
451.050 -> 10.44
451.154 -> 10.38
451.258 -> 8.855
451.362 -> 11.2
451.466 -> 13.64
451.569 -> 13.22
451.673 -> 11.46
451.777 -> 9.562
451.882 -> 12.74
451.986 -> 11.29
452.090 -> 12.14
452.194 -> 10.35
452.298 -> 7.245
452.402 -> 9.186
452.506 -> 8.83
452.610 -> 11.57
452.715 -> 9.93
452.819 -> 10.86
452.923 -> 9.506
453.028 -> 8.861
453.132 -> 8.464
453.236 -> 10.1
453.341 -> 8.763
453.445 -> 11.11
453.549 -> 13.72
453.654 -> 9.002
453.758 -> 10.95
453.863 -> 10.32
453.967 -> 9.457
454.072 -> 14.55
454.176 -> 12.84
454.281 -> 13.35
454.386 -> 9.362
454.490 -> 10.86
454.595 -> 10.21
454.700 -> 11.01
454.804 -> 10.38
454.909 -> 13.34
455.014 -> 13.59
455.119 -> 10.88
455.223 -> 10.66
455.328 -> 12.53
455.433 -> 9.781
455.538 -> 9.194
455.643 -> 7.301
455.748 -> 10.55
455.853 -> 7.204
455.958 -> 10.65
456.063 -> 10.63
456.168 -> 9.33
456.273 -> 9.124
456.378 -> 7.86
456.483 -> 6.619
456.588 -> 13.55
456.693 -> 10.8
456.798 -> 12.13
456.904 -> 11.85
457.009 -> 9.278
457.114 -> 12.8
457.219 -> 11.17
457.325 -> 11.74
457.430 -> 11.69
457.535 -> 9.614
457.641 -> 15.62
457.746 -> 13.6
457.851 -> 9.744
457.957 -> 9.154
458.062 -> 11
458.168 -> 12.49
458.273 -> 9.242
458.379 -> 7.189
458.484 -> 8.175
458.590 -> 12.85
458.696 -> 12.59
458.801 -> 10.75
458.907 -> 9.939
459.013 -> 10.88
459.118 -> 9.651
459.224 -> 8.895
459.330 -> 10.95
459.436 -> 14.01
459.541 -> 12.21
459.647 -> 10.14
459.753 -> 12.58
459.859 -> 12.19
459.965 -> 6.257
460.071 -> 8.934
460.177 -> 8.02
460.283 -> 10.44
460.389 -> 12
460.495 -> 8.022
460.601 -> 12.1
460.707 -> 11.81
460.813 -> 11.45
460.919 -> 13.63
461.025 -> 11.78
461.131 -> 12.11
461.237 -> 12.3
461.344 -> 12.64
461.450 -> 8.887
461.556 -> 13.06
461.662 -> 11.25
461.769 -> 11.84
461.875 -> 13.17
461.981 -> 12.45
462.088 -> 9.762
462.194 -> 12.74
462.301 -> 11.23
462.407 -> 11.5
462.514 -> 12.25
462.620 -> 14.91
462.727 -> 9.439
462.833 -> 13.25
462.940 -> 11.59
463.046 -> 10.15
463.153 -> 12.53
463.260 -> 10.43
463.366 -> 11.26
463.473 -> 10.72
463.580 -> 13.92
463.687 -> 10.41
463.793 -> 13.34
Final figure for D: 455.538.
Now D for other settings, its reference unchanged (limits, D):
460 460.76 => 460.177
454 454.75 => 454.386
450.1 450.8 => 450.738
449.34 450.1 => 449.909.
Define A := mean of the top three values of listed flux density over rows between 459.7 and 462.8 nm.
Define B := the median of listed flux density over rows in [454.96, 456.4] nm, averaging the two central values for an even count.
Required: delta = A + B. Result 24.1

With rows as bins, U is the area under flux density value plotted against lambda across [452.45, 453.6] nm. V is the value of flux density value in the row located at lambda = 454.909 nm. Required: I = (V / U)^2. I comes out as 1.3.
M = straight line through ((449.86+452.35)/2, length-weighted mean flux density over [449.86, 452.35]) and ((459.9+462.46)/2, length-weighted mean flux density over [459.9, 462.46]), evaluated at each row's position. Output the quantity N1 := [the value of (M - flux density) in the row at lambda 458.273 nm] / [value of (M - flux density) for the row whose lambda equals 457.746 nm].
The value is -0.71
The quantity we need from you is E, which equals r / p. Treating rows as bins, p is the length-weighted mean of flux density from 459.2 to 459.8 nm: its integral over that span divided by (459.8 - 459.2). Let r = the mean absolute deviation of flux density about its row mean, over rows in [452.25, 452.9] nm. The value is 0.10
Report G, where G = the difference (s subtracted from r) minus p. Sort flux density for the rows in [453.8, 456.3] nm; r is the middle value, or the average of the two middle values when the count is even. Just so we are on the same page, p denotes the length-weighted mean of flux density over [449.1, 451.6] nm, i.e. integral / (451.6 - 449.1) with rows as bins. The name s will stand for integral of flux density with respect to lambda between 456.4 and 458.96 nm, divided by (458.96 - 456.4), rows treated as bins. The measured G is -11.5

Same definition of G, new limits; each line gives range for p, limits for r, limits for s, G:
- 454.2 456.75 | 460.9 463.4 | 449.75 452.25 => -9.3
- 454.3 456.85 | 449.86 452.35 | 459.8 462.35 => -10.3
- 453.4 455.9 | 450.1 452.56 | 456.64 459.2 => -10.7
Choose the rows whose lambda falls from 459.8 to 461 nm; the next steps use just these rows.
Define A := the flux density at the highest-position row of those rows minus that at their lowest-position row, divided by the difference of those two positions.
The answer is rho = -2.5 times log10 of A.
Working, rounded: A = 1.4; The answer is -0.33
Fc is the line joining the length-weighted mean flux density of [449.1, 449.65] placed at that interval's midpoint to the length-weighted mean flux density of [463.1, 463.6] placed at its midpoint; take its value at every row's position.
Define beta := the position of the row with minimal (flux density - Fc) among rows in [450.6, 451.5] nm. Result 450.738 nm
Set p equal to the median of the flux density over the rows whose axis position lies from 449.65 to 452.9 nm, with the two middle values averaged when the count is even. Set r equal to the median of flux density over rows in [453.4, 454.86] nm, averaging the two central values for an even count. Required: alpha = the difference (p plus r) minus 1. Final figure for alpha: 20.8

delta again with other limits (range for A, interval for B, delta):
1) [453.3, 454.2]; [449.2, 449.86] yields 26.3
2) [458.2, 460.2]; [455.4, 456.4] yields 22.4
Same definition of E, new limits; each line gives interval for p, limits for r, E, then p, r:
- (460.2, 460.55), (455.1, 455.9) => 0.14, 10.0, 1.4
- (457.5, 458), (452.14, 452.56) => 0.07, 11.7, 0.9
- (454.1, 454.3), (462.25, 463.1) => 0.10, 13.2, 1.3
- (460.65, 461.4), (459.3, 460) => 0.15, 12.2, 1.8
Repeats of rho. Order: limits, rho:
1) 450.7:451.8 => -0.18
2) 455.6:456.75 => -1.31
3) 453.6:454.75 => -0.71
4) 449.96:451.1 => -0.57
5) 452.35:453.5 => -0.66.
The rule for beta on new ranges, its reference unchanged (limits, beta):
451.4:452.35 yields 452.298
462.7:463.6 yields 462.727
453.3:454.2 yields 453.341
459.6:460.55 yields 459.965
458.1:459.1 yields 458.379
